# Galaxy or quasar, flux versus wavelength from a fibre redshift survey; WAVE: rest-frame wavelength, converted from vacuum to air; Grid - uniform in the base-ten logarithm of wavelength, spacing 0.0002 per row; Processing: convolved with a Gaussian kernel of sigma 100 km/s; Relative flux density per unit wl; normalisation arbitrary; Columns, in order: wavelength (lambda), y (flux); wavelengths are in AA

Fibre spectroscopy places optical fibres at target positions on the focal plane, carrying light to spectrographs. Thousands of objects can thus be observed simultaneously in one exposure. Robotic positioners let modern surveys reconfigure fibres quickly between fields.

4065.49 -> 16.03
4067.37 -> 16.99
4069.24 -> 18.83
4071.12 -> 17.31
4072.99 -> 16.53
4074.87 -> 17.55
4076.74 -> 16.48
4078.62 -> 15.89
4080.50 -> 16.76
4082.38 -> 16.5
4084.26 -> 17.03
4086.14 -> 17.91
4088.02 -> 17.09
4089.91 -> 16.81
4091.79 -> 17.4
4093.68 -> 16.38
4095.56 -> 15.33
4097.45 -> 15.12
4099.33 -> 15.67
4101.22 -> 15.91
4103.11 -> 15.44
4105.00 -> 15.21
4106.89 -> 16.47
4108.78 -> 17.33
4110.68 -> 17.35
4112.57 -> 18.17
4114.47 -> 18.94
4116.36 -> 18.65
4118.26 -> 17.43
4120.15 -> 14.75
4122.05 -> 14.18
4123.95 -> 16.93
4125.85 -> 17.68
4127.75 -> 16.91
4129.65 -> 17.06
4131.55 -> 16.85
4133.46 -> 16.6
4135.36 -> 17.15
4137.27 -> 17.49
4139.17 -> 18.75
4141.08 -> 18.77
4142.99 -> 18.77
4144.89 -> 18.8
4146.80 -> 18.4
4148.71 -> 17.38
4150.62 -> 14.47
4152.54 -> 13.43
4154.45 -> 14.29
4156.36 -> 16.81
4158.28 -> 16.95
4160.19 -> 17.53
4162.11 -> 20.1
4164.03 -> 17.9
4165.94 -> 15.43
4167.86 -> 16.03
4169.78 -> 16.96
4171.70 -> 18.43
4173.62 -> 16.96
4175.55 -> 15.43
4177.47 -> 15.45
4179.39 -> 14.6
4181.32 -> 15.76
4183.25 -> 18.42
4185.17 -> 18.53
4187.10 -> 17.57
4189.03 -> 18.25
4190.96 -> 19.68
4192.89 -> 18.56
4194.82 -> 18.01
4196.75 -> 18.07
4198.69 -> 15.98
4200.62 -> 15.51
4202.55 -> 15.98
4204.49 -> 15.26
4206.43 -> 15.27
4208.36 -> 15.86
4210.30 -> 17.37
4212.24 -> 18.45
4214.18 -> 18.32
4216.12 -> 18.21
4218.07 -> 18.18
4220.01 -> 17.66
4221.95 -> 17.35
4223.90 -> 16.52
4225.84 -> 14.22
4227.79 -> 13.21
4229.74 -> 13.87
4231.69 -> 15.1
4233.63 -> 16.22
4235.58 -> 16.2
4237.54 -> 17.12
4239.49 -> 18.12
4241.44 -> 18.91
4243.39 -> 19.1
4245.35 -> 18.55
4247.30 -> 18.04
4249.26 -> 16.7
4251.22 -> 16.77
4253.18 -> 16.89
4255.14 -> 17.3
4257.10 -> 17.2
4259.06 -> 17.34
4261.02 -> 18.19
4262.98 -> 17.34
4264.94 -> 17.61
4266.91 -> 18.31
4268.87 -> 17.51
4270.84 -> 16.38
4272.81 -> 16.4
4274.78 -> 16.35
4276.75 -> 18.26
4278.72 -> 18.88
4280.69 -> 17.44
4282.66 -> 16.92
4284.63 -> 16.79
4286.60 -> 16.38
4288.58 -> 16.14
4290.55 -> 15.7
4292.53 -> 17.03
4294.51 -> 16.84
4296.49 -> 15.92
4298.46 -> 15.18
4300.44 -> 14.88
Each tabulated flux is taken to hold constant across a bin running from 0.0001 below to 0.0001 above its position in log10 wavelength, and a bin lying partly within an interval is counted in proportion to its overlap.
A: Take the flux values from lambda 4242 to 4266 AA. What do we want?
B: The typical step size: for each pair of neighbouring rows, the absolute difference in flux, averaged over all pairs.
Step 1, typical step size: 0.47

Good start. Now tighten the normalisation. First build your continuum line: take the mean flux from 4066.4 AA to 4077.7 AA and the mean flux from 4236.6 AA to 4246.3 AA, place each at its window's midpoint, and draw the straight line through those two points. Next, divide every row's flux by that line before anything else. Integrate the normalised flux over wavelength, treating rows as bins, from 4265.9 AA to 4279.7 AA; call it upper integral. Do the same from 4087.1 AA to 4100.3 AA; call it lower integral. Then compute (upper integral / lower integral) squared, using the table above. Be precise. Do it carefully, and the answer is 1.10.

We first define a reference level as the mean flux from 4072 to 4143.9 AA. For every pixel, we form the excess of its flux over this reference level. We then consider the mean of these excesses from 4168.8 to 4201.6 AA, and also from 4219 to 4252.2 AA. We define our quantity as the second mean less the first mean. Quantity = -0.50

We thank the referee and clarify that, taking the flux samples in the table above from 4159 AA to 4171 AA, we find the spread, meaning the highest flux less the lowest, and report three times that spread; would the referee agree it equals 14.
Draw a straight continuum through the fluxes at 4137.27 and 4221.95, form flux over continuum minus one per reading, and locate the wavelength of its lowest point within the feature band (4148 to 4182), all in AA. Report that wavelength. 4152.54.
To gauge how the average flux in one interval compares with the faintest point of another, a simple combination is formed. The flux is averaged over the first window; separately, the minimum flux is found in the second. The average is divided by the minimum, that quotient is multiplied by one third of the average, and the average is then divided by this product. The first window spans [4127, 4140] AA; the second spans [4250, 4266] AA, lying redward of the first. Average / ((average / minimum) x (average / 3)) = 2.92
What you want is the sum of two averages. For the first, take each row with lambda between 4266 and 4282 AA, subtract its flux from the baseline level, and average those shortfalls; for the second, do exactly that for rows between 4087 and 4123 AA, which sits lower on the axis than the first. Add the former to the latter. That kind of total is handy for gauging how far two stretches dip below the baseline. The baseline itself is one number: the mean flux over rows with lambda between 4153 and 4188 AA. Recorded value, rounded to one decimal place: -0.3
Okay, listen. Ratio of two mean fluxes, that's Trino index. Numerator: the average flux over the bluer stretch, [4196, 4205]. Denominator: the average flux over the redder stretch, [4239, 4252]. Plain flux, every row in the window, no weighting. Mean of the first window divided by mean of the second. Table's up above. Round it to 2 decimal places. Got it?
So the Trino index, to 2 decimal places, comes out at 0.90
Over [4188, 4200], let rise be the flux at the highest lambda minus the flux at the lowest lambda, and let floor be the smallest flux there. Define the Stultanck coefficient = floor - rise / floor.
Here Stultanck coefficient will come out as 16.1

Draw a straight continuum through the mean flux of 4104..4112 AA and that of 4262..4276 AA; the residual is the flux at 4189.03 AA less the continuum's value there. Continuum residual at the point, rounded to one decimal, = 1.4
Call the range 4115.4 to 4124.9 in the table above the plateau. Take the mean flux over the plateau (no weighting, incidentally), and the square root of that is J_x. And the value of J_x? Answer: 4.05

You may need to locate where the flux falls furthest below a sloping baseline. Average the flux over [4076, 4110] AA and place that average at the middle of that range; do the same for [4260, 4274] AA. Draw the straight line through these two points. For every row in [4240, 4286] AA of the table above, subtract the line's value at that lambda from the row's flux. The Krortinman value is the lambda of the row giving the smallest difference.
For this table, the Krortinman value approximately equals 4274.78 AA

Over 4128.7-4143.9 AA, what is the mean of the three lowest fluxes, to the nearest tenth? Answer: 16.8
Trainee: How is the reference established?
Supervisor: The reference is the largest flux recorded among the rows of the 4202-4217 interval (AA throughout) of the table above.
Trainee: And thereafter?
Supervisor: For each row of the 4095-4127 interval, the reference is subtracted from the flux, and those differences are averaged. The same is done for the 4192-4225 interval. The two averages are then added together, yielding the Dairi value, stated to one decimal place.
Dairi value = -3.3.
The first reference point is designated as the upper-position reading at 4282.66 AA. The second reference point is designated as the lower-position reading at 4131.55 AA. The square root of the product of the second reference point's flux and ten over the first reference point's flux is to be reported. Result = 3.16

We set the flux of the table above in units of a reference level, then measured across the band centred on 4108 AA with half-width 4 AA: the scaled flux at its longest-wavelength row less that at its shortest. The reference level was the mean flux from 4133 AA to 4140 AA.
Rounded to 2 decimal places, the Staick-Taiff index 0.12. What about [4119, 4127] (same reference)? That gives 0.17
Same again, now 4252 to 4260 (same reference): 0.03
